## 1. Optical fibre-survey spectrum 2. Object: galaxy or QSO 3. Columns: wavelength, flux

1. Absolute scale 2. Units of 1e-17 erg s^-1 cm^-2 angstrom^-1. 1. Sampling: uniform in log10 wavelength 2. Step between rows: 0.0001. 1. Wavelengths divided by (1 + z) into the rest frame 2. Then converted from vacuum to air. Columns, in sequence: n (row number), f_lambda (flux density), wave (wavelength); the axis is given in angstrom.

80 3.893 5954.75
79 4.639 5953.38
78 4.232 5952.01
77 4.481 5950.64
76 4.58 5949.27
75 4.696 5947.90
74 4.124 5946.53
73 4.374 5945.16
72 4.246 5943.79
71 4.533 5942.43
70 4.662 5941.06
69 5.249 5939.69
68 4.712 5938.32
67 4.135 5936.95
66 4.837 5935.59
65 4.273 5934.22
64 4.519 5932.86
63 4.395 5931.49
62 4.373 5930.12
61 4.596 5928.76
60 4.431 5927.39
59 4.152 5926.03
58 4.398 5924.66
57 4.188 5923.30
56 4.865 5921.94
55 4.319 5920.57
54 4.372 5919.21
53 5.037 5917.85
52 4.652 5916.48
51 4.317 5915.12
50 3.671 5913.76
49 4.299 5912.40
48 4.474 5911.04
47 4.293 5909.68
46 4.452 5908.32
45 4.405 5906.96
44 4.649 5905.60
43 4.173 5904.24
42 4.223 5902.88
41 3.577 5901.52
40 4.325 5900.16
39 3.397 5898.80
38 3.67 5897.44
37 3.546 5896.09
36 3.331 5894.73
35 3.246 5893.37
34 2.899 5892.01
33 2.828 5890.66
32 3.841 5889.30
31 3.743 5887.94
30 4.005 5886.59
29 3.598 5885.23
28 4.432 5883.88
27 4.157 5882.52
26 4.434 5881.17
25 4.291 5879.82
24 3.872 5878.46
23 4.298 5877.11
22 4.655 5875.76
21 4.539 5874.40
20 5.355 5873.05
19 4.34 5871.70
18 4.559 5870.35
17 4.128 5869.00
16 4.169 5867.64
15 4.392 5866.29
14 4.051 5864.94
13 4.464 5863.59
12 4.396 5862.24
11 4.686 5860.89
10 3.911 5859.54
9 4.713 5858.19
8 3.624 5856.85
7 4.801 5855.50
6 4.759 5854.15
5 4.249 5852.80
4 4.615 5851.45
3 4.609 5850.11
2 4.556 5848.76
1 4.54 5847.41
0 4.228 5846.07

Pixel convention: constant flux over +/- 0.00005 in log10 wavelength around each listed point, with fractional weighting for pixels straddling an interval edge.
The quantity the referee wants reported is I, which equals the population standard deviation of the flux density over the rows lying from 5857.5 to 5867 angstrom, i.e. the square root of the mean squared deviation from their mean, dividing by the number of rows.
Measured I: 0.28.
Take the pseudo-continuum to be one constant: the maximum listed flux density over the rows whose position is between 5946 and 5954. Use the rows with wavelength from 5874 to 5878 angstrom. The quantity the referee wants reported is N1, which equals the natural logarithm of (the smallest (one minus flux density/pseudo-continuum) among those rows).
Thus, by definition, -5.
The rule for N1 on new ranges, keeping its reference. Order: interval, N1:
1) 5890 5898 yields -2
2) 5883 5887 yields -3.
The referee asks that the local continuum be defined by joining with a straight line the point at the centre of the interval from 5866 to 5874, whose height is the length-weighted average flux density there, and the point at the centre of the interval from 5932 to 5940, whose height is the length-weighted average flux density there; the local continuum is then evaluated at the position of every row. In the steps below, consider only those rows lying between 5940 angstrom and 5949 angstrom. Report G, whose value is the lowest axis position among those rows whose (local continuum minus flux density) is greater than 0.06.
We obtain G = 5942.43 angstrom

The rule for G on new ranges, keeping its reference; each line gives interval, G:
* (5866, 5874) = 5866.29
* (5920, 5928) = 5920.57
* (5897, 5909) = 5897.44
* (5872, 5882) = 5877.11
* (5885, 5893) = 5885.23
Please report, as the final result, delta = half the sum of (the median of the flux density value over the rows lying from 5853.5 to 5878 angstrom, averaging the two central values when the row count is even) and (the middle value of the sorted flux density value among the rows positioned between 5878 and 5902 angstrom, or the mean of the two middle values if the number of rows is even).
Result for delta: 4.07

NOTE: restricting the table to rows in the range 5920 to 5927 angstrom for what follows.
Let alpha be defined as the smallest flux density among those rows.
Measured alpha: 4.152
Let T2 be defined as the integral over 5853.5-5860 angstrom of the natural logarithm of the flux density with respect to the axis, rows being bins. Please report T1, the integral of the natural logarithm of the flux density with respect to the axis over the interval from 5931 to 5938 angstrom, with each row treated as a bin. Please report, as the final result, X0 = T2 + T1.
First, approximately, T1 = 10.4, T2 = 9.6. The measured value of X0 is 20.0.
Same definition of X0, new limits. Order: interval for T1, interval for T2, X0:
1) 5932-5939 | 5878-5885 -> 20.6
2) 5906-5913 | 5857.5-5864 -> 20.0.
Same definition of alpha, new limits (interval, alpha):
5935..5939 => 4.135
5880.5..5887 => 3.598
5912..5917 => 3.671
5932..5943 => 4.135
